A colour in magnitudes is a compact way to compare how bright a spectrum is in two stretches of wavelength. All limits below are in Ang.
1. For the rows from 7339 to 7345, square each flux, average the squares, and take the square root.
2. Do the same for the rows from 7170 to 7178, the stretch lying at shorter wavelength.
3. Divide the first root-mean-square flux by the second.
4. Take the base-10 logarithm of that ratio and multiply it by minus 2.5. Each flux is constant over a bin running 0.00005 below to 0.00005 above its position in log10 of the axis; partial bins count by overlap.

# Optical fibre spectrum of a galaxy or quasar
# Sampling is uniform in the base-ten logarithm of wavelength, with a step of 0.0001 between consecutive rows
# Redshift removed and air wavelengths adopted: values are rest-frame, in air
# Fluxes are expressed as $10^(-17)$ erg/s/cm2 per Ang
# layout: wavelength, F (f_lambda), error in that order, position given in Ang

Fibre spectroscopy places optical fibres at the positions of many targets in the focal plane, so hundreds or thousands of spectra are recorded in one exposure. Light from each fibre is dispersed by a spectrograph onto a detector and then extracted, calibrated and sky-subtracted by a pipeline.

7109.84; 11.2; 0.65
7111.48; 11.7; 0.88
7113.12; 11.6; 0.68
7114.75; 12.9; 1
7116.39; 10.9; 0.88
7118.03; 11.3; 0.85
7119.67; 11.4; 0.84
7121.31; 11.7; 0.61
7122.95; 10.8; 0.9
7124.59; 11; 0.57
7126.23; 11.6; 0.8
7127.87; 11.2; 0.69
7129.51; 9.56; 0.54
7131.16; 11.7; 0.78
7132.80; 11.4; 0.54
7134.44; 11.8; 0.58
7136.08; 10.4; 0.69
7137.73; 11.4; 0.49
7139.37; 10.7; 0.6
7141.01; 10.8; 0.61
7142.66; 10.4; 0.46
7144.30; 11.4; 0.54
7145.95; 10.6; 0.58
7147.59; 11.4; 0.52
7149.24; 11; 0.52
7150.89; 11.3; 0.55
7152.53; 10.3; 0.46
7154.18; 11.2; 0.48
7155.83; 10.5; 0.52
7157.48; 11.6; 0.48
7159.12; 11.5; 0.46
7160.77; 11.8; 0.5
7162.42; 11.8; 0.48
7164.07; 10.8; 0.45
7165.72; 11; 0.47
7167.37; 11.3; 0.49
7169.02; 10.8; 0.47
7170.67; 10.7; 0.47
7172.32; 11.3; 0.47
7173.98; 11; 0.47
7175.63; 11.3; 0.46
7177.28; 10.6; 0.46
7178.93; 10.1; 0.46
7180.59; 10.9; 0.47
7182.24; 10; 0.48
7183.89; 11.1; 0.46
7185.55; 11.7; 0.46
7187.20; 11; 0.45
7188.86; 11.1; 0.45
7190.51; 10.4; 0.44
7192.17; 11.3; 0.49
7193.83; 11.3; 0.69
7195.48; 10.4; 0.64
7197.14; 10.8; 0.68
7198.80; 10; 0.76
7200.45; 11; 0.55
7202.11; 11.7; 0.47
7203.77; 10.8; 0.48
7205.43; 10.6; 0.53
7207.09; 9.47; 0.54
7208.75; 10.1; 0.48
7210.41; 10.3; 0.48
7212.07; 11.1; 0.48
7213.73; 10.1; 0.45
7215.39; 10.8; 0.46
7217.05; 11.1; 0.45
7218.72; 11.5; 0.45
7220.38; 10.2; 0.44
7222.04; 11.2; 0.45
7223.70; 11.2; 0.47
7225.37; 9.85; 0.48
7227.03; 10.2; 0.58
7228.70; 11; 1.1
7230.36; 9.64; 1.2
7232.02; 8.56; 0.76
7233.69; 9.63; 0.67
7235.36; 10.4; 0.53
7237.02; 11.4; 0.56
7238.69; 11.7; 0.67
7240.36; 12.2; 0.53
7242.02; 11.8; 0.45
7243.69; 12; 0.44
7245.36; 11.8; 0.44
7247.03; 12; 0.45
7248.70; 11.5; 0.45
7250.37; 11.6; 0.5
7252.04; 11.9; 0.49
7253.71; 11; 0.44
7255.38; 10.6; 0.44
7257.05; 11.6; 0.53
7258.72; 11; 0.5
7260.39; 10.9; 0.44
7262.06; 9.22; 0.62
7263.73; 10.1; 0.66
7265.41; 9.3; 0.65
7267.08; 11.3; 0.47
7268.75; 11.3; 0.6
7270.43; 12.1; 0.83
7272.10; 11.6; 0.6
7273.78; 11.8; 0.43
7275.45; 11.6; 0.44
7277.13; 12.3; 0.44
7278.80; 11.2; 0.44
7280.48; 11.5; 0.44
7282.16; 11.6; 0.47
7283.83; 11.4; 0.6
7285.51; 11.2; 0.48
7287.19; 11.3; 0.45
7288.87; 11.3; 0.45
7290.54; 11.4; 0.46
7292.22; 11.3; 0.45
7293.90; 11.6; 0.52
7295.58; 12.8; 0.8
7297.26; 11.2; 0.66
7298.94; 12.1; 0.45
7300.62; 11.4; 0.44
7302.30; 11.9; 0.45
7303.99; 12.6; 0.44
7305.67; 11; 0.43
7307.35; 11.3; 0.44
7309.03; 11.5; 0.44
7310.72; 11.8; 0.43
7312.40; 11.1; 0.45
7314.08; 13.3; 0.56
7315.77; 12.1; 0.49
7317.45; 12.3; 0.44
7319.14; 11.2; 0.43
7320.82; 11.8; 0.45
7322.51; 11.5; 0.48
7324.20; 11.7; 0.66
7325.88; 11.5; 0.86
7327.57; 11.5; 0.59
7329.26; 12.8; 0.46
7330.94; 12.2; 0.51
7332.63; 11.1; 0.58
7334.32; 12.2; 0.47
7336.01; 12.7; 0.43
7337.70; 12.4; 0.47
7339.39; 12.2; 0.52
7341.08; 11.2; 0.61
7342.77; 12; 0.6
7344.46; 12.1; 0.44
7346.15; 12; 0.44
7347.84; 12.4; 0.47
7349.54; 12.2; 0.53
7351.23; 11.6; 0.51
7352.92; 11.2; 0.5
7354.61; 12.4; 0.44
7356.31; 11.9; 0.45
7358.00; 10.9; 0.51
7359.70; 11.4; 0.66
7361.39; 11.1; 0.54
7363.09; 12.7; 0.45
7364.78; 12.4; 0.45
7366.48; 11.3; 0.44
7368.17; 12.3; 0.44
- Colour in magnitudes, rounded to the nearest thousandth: -0.085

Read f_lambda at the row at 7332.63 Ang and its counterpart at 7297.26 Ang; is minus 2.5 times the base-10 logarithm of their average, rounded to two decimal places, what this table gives -2.62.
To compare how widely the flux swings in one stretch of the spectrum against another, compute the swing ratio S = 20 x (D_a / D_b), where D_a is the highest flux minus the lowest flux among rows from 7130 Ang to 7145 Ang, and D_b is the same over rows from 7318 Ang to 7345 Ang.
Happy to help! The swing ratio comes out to 16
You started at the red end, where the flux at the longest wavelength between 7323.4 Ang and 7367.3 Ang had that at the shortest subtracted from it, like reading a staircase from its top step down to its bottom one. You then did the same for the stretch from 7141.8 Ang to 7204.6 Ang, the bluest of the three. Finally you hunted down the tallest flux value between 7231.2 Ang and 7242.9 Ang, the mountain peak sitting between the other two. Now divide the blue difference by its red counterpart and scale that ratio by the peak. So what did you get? -12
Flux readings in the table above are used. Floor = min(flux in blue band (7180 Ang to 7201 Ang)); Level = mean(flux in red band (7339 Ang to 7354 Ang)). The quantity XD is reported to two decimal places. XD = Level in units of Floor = 1.19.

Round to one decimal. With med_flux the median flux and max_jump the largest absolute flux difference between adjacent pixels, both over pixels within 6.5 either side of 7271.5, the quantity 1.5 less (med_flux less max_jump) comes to -8.1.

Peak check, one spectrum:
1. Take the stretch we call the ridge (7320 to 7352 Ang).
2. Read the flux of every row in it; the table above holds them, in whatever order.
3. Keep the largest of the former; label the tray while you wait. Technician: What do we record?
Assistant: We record 12.8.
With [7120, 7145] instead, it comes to 11.8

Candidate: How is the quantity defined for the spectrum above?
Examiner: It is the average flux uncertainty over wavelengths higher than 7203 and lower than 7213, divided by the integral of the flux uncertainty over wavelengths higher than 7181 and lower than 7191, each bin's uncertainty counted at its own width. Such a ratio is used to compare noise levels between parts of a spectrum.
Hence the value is 0.11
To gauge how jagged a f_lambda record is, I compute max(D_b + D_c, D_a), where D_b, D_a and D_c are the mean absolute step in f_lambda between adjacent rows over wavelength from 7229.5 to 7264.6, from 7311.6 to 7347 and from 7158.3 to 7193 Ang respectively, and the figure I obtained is 1.14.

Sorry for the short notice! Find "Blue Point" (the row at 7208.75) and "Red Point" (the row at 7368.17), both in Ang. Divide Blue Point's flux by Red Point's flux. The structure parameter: 0.82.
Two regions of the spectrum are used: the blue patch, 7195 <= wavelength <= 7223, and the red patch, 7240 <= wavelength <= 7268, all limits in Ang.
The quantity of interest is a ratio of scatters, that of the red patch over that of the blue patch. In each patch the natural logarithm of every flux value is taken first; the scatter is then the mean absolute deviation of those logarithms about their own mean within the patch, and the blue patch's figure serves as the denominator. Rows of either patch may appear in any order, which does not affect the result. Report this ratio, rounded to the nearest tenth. 1.4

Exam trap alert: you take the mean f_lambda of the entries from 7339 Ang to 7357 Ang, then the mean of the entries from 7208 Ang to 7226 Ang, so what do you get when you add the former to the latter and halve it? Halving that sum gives 11.3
